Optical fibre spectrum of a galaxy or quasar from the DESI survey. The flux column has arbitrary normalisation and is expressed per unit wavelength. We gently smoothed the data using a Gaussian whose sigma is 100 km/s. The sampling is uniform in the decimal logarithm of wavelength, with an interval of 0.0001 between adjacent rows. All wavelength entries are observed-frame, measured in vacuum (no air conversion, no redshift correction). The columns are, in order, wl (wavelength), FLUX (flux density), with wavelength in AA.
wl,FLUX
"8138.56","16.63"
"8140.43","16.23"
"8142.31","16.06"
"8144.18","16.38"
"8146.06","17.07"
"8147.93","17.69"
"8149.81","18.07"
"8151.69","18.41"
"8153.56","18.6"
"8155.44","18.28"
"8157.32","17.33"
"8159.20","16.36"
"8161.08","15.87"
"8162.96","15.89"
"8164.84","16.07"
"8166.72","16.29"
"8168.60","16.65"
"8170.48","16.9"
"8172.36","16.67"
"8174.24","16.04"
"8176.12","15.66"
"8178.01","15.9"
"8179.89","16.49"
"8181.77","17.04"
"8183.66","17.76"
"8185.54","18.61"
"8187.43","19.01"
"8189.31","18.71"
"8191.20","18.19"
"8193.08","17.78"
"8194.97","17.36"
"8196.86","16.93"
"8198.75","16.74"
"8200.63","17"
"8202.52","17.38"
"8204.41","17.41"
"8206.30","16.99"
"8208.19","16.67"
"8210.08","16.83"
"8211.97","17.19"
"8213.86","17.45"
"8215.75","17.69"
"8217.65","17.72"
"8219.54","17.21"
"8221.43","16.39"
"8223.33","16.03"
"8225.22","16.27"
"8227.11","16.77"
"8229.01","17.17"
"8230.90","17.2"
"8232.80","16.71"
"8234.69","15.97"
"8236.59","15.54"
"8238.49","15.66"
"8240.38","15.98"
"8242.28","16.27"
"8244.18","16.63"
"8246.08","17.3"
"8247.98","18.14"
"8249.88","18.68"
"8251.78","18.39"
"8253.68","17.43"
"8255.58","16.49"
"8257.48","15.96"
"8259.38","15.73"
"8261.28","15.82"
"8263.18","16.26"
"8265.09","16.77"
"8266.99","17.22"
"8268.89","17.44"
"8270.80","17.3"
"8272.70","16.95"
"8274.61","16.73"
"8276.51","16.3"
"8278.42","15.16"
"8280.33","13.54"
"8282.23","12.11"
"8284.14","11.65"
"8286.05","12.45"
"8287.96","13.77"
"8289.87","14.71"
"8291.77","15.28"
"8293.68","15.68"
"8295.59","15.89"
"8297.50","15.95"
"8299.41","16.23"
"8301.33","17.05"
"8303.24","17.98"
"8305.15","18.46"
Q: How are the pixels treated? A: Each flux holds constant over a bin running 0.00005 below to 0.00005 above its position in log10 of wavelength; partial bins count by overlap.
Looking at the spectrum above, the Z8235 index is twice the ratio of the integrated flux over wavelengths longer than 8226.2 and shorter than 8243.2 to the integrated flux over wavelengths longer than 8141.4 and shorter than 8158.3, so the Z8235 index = 1.88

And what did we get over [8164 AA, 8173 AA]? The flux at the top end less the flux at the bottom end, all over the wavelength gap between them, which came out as 0.08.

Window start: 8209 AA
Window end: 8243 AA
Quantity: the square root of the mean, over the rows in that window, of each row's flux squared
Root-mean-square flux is 16.7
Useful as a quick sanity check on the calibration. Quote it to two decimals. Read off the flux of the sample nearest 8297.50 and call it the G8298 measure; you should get 15.95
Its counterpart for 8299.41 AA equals 16.23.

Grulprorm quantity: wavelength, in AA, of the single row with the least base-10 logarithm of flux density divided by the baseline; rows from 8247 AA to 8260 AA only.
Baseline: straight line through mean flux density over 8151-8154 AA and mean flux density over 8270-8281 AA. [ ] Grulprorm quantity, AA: 8259.38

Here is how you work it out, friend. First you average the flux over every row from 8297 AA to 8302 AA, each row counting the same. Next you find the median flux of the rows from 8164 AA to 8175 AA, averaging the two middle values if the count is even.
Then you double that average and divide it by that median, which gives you 1.99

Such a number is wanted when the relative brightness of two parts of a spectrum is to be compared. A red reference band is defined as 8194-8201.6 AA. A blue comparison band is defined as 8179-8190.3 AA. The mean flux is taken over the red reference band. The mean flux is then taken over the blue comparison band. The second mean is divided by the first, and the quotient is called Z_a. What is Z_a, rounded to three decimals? 1.055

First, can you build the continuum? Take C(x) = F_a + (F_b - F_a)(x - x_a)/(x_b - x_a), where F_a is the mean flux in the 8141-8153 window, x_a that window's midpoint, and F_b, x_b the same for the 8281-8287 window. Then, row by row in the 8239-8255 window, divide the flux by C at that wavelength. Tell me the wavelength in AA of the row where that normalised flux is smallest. 8240.38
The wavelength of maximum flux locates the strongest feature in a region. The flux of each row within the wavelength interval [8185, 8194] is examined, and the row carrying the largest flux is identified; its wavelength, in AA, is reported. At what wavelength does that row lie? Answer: 8187.43 AA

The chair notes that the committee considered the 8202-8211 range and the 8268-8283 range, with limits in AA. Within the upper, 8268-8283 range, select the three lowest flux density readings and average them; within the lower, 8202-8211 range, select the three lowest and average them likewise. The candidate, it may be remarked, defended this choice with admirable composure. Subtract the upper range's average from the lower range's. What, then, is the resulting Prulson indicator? 3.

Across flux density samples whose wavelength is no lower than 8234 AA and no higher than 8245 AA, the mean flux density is 16.0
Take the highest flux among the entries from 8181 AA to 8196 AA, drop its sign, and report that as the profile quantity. 19.0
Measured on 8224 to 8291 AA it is 18.7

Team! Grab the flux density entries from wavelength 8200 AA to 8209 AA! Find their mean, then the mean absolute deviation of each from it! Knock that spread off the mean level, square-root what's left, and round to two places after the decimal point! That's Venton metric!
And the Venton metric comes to 4.10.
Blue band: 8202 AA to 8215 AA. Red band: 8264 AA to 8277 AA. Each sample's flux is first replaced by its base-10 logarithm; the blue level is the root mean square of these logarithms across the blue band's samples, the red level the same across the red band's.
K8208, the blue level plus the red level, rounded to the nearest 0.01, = 2.46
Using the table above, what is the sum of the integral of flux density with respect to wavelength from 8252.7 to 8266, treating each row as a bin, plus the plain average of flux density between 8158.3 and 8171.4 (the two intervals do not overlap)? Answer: 234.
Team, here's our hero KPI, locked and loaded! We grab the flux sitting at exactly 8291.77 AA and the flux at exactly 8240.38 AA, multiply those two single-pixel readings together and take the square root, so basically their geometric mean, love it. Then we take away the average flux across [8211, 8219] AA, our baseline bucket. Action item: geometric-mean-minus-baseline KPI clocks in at -1.9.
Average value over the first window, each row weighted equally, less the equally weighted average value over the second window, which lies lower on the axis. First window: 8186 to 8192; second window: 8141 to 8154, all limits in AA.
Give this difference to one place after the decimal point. 1.2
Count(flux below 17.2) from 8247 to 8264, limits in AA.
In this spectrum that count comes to 5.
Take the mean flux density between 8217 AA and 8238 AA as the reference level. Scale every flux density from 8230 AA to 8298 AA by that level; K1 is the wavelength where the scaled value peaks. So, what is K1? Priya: 8249.88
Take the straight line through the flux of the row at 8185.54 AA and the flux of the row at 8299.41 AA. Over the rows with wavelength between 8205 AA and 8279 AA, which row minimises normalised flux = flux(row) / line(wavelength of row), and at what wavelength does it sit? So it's 8236.59 AA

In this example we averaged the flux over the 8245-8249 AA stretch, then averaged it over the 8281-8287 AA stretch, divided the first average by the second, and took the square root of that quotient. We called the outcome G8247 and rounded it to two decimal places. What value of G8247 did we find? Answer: 1.21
